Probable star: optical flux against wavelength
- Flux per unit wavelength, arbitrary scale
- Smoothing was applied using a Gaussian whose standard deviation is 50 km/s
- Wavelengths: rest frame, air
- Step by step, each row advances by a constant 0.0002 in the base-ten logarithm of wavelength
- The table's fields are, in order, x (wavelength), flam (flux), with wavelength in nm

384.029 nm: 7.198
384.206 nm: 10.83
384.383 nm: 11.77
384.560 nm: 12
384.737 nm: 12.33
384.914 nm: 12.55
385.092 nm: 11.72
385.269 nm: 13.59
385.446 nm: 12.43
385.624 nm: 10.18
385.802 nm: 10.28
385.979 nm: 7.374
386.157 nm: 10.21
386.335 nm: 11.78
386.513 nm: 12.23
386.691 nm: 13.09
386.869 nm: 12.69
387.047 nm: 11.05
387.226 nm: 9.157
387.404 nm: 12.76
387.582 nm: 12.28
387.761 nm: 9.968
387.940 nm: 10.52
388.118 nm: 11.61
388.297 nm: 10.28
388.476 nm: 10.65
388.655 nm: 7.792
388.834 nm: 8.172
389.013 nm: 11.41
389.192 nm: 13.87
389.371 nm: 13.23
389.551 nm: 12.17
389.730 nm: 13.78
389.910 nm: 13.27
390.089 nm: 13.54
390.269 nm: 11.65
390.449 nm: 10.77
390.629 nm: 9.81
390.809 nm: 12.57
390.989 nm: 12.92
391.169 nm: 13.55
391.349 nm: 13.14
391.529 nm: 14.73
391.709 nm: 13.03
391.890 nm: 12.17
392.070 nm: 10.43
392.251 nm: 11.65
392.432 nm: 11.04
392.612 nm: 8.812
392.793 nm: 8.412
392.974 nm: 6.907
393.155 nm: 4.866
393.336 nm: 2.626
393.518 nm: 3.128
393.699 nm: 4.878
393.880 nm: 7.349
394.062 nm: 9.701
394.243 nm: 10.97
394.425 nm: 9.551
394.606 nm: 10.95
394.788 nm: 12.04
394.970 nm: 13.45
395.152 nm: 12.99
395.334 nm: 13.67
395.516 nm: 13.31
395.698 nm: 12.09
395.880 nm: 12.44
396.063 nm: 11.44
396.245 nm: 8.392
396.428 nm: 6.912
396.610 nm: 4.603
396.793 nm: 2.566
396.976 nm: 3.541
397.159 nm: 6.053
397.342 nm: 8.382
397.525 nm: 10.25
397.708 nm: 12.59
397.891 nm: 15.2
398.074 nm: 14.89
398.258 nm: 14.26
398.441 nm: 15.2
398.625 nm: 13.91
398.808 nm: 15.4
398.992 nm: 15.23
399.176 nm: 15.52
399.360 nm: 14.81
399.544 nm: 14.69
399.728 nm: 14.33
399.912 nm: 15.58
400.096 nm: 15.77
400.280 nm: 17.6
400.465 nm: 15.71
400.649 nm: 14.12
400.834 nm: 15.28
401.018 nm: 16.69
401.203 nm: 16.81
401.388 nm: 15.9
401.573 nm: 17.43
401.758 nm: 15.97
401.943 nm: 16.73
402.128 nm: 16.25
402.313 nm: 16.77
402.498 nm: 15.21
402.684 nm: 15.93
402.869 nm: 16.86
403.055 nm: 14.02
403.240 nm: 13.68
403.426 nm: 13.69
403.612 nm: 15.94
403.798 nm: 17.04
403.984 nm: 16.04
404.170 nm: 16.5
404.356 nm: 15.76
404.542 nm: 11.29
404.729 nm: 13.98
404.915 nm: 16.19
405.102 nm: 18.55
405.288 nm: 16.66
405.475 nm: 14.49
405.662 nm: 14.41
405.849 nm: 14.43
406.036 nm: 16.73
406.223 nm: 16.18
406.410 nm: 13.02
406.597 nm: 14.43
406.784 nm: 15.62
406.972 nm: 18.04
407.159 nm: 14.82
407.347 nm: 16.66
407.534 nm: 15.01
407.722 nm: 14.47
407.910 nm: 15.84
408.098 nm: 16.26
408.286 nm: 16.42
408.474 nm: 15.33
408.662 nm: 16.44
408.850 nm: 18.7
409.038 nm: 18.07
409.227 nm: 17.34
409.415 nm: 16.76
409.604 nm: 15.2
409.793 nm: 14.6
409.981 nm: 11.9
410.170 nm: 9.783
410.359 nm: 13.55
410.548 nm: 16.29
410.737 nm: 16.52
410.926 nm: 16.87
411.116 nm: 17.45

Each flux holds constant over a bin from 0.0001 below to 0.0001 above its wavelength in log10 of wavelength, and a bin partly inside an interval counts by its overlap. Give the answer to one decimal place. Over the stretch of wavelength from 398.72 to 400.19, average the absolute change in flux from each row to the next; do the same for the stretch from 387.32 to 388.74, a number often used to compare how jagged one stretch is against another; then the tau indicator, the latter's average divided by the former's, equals 2.9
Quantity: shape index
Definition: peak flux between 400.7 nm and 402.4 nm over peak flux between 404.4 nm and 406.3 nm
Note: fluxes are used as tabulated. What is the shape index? 0.94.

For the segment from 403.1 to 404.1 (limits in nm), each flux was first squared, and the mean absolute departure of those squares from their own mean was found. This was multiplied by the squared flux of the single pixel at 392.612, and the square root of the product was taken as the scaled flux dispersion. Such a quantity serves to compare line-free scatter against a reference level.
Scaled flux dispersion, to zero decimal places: 55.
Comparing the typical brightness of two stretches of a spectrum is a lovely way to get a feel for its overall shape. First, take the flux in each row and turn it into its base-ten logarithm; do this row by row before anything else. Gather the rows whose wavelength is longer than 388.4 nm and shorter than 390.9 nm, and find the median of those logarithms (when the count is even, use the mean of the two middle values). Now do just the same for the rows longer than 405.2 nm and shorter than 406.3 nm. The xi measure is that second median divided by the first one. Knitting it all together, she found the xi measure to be 1.10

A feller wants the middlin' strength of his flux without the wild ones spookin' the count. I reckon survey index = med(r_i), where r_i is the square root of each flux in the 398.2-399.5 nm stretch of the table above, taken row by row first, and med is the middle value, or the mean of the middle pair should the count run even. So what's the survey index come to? 3.9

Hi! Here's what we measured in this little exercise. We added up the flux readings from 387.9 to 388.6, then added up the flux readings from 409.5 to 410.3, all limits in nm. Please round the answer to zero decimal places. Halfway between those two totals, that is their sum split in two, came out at 47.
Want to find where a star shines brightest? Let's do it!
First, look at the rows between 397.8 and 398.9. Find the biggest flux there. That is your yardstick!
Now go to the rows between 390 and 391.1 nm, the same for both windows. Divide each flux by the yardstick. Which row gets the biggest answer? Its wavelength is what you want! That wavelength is 390.089 nm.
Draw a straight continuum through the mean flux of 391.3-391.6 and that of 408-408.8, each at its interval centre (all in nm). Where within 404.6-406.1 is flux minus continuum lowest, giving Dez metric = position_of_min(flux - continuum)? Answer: 404.729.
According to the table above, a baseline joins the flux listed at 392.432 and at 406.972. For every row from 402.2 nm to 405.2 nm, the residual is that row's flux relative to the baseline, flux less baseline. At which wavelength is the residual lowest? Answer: 404.542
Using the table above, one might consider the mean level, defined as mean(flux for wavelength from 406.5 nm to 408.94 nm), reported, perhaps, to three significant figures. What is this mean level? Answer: 16.0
